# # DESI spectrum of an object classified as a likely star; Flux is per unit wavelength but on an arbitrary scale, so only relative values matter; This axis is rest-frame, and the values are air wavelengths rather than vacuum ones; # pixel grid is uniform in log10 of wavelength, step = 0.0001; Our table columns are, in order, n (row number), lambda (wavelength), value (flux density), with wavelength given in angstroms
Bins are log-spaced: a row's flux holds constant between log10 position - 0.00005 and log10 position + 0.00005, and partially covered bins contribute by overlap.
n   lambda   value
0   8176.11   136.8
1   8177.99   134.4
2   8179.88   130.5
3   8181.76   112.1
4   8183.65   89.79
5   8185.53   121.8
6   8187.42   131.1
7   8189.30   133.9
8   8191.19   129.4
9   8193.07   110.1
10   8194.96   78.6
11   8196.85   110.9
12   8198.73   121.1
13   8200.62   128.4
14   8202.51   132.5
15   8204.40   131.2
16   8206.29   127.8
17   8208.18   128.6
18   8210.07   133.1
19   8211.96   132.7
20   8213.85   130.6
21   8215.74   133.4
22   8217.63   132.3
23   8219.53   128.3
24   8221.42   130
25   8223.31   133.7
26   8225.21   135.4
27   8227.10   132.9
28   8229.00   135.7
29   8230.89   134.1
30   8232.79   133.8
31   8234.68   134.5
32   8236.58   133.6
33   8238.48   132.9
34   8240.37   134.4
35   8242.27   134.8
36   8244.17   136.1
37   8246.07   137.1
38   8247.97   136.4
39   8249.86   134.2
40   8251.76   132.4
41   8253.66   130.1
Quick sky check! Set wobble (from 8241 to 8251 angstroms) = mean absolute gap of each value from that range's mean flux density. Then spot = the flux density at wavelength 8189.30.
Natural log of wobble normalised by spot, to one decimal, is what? -4.9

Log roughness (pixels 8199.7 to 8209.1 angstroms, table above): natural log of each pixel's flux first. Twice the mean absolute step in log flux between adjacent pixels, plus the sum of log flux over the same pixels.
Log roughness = 24.4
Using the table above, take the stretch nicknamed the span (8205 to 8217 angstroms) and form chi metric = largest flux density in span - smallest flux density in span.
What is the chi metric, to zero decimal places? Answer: 6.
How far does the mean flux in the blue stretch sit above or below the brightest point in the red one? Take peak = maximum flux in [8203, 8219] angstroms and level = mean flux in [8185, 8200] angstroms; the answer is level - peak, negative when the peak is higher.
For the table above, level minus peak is -16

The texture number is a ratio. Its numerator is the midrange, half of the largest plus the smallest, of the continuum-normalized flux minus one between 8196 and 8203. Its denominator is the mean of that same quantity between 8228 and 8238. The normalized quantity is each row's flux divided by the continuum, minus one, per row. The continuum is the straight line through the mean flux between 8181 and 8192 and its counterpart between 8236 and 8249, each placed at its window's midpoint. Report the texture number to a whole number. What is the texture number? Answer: -1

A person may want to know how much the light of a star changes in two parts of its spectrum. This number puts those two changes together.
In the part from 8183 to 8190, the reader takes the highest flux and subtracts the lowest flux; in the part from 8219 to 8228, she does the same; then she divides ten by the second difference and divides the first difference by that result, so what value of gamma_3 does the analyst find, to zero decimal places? 31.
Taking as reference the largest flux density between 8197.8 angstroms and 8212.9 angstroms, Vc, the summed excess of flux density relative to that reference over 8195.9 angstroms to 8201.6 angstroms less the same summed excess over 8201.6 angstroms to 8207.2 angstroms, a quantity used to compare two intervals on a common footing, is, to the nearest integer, -31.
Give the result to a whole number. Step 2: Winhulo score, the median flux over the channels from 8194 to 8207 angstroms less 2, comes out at 126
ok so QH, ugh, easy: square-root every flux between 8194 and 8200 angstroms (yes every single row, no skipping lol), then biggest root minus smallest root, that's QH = 2.14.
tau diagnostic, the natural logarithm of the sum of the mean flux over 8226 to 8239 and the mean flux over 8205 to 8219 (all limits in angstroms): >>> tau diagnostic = 5.58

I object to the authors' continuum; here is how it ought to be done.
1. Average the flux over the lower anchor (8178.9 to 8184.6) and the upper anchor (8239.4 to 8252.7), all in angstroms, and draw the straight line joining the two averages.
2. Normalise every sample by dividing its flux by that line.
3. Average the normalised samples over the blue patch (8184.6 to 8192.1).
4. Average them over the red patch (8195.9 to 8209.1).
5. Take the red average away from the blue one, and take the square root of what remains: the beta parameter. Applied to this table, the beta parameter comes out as 0.281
